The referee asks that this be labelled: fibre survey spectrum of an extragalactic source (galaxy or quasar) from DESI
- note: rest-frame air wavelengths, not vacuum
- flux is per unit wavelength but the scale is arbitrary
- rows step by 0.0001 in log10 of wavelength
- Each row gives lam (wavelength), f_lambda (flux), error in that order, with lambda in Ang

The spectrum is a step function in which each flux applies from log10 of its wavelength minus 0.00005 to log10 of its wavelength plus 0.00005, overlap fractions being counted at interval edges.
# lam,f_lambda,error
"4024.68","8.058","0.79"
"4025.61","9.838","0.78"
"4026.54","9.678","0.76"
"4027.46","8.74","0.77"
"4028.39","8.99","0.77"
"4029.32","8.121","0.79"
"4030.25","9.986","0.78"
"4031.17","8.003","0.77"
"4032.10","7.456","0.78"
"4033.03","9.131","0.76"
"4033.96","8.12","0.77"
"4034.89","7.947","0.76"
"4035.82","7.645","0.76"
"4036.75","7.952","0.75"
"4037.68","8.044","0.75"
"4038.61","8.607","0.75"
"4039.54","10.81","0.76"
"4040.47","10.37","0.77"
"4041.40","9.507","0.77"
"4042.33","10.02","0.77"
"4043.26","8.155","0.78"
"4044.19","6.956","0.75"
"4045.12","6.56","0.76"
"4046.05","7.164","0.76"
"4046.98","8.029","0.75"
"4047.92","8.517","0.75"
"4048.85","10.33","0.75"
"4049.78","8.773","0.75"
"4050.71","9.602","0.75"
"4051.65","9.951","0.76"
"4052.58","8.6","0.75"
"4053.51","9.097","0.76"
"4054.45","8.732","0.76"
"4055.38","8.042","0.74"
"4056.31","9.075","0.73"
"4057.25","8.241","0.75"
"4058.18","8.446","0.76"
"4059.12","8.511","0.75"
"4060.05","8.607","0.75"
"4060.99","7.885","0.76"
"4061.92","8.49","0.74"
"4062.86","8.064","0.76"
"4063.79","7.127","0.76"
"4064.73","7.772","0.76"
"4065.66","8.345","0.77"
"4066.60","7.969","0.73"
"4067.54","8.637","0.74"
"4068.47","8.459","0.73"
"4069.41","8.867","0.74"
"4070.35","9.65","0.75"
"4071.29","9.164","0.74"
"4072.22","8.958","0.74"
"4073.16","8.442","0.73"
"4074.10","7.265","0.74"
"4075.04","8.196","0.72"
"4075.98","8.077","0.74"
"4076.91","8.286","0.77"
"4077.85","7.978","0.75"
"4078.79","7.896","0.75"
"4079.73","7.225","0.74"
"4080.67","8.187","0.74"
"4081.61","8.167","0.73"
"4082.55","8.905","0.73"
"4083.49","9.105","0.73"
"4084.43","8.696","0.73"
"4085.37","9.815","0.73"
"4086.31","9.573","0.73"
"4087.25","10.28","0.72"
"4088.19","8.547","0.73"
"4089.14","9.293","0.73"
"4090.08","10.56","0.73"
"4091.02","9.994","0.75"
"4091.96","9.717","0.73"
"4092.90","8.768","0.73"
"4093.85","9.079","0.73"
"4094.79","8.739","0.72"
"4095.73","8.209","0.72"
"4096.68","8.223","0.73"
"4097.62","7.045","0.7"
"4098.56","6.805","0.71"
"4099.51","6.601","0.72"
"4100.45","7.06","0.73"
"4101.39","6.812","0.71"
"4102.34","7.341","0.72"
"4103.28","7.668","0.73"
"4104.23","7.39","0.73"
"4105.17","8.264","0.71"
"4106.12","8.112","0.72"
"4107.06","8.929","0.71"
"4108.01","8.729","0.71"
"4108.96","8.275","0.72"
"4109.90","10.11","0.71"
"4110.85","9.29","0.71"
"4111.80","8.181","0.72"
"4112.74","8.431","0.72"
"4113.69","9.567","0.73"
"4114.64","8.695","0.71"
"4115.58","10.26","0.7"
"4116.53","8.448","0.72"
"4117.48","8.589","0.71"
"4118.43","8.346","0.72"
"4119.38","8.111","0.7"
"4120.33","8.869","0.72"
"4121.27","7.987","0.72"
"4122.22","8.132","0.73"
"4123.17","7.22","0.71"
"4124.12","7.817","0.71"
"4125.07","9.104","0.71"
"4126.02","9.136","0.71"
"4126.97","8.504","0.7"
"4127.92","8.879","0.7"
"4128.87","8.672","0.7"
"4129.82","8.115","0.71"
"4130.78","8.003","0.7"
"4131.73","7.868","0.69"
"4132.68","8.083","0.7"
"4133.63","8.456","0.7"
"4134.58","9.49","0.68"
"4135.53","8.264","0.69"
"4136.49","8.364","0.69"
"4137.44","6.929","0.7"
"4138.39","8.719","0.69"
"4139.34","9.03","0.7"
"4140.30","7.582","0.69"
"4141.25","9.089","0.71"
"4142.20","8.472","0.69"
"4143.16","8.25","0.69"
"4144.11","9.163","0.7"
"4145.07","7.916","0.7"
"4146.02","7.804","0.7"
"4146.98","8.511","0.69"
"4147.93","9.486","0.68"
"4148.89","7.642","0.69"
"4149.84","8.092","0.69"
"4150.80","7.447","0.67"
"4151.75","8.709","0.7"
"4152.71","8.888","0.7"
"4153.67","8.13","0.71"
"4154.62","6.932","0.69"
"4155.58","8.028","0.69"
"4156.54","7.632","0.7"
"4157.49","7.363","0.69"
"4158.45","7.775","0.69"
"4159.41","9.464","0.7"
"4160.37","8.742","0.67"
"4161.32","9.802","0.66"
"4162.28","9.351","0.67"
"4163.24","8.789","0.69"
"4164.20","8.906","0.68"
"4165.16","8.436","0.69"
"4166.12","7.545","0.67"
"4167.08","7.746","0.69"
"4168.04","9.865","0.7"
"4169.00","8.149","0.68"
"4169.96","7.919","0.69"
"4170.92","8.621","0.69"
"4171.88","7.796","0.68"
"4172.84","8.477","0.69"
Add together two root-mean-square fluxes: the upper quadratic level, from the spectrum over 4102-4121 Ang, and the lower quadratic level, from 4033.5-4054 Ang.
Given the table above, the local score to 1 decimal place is 17.4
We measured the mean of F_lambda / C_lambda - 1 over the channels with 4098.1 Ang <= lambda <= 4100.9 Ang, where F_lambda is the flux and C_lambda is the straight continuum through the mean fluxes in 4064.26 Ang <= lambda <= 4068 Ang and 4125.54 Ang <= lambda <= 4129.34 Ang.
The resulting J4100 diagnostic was -0.20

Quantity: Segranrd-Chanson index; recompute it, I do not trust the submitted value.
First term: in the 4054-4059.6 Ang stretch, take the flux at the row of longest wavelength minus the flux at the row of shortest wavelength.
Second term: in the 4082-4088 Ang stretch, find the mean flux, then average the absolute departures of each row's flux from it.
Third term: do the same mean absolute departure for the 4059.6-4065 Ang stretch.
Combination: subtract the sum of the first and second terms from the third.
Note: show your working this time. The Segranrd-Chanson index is 0.1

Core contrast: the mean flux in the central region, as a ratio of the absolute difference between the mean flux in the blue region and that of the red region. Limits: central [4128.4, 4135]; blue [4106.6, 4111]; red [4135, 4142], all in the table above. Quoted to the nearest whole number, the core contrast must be 11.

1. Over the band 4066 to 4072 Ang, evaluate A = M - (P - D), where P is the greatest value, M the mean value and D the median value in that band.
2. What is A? 7.89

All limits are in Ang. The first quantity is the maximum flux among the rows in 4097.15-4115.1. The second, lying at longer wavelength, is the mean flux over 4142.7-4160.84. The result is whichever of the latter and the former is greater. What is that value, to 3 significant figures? 10.1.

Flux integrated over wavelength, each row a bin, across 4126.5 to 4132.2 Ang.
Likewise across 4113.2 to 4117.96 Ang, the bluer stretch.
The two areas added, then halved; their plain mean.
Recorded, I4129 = 45.4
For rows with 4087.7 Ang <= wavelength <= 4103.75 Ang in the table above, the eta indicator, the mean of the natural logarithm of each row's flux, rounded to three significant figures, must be 2.10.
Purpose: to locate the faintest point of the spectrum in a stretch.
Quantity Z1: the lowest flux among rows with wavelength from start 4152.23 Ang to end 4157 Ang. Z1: 6.932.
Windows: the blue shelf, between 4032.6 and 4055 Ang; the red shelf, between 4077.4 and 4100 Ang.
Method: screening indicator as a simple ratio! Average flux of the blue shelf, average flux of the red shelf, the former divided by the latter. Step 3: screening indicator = 1.01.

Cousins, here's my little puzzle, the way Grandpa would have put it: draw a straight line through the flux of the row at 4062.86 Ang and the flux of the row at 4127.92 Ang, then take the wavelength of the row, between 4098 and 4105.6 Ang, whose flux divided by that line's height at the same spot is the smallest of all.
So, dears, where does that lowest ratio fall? 4099.51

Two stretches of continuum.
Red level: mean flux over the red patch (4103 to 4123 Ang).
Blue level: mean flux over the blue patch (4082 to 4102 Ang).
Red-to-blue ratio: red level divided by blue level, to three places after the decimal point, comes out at 0.992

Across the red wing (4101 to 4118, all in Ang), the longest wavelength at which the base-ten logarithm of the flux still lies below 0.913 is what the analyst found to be 4111.80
